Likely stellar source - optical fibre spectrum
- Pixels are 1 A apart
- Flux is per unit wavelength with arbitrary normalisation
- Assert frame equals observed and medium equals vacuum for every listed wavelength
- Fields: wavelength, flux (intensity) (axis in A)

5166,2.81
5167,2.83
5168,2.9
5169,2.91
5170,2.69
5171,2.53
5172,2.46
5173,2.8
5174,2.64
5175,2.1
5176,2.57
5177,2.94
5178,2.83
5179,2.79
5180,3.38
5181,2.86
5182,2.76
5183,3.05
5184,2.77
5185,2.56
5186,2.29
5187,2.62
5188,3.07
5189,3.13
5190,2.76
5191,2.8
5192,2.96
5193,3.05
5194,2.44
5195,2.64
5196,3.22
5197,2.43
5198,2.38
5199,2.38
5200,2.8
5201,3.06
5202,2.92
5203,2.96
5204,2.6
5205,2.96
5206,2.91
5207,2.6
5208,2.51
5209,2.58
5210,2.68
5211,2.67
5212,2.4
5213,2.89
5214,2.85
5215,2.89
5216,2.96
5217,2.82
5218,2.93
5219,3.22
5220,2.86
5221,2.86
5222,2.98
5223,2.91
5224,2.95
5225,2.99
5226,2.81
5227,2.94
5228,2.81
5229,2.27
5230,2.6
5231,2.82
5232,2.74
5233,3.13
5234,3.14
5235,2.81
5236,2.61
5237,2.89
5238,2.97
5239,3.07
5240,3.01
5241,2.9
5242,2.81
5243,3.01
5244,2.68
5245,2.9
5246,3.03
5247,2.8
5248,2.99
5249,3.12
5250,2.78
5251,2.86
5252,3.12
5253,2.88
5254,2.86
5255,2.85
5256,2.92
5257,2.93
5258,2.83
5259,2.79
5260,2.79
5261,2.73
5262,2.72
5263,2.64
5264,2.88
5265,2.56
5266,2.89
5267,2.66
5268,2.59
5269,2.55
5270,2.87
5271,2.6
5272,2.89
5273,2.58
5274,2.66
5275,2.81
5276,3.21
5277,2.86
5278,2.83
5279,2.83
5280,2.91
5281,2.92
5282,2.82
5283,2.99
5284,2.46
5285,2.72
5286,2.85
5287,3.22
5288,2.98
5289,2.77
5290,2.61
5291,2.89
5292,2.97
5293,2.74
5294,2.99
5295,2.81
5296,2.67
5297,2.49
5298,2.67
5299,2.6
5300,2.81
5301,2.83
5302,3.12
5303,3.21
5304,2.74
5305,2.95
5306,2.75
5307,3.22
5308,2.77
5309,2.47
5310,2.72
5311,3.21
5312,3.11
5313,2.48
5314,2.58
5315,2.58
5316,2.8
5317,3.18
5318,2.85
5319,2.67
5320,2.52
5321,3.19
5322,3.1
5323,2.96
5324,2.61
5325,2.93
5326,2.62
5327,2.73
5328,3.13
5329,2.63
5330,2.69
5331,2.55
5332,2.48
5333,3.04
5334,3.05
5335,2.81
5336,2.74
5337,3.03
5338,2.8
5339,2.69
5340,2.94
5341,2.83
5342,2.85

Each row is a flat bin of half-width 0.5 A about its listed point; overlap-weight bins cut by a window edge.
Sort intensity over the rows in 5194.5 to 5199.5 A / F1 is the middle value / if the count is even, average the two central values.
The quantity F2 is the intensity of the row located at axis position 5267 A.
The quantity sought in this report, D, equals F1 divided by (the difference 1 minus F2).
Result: -1.46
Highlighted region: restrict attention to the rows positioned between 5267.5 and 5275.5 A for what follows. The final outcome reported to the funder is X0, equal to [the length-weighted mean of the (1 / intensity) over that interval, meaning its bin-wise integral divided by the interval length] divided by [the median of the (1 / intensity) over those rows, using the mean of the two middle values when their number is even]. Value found 0.978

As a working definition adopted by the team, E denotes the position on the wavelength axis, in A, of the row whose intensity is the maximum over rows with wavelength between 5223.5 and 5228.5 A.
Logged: 5225 A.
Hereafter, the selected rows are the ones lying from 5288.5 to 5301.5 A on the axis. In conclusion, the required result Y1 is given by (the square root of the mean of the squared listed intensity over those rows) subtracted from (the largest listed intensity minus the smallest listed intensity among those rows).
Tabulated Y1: -2.3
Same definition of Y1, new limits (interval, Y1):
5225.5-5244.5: -2.0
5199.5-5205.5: -2.4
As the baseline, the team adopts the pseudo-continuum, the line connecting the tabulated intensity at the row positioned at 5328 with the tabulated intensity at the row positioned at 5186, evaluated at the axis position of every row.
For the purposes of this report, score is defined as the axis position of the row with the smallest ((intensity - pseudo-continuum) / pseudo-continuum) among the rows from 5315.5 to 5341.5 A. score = 5332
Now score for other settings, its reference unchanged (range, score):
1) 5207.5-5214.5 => 5212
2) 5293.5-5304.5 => 5297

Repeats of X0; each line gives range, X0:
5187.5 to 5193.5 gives 1.017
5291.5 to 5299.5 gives 0.990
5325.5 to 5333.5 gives 0.979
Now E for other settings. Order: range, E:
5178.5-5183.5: 5180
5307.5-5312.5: 5311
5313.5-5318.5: 5317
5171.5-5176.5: 5173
